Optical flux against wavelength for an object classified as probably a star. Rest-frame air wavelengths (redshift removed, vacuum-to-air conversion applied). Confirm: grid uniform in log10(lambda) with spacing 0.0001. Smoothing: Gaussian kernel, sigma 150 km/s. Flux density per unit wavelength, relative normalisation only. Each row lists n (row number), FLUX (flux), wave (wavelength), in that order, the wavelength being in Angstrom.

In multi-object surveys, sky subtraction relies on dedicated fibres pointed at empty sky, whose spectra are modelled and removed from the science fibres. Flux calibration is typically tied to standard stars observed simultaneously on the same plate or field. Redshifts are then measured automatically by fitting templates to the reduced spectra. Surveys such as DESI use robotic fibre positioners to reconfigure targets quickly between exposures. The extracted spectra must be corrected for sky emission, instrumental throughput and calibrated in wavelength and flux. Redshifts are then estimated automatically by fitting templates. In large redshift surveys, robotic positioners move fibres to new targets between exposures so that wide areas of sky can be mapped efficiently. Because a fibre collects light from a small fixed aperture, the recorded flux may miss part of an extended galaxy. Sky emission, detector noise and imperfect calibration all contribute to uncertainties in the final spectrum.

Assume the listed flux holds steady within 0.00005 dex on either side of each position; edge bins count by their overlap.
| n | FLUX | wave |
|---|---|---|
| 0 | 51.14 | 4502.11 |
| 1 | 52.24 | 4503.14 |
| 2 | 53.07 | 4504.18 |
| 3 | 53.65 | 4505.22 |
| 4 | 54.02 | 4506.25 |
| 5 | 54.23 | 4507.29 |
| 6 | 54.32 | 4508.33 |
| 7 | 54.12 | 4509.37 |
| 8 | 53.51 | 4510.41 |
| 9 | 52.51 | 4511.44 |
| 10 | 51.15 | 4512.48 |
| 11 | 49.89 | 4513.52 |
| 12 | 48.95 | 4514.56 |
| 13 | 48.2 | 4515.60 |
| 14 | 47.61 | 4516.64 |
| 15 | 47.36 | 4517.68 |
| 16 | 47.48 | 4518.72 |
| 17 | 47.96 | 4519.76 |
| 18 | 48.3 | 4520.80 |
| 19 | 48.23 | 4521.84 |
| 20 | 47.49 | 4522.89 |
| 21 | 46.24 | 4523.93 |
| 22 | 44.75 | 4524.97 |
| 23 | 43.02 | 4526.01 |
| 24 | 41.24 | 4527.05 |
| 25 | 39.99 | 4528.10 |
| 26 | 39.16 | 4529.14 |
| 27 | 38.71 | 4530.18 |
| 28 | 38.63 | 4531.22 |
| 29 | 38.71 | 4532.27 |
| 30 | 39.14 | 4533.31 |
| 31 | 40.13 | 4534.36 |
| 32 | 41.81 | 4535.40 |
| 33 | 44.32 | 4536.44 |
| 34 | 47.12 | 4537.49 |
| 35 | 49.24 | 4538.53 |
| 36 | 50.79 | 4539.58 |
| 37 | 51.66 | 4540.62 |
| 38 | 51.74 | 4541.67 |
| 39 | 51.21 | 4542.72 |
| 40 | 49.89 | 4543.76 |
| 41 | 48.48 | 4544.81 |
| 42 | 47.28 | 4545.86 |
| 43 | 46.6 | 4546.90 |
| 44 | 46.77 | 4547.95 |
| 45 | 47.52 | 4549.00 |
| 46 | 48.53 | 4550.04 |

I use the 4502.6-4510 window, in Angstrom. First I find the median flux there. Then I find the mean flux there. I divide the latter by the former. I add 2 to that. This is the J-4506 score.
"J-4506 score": 2.99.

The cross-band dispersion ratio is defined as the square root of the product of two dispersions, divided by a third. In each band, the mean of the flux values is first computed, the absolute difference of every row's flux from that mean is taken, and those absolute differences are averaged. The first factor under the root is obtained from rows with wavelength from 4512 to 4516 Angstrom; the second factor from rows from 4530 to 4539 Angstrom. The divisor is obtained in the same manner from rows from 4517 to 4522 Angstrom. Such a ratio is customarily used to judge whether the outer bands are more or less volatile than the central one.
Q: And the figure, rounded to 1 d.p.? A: 5.0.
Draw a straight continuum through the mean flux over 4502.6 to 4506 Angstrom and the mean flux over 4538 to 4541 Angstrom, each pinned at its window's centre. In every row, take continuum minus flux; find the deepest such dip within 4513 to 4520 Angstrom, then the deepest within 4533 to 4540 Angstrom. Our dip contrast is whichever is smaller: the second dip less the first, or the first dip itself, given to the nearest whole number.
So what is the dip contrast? 5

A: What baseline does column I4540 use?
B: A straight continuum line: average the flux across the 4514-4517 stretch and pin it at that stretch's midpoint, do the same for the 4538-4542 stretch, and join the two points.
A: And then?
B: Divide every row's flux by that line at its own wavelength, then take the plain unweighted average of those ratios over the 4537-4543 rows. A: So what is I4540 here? 0.99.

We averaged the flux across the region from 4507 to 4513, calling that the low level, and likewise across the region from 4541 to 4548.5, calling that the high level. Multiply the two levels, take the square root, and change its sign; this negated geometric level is -51.0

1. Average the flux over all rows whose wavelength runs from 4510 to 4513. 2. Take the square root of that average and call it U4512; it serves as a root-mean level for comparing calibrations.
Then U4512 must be 7.24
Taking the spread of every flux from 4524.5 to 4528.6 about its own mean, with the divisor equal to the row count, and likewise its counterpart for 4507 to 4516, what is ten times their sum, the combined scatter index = 41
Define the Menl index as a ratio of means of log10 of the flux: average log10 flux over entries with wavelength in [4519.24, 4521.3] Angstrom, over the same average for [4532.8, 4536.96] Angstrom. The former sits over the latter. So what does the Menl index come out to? 1.041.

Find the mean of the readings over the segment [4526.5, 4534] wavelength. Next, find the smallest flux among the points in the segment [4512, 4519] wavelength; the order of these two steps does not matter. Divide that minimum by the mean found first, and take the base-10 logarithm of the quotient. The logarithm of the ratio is 0.080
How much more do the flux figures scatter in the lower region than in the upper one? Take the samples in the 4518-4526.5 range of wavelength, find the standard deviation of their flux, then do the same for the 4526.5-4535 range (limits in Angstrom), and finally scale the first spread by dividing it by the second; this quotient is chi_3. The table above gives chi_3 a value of 2.1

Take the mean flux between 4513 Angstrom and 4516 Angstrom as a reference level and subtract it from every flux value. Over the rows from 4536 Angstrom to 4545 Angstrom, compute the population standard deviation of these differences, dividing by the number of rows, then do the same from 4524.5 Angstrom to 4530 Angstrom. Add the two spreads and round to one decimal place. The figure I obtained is 4.3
